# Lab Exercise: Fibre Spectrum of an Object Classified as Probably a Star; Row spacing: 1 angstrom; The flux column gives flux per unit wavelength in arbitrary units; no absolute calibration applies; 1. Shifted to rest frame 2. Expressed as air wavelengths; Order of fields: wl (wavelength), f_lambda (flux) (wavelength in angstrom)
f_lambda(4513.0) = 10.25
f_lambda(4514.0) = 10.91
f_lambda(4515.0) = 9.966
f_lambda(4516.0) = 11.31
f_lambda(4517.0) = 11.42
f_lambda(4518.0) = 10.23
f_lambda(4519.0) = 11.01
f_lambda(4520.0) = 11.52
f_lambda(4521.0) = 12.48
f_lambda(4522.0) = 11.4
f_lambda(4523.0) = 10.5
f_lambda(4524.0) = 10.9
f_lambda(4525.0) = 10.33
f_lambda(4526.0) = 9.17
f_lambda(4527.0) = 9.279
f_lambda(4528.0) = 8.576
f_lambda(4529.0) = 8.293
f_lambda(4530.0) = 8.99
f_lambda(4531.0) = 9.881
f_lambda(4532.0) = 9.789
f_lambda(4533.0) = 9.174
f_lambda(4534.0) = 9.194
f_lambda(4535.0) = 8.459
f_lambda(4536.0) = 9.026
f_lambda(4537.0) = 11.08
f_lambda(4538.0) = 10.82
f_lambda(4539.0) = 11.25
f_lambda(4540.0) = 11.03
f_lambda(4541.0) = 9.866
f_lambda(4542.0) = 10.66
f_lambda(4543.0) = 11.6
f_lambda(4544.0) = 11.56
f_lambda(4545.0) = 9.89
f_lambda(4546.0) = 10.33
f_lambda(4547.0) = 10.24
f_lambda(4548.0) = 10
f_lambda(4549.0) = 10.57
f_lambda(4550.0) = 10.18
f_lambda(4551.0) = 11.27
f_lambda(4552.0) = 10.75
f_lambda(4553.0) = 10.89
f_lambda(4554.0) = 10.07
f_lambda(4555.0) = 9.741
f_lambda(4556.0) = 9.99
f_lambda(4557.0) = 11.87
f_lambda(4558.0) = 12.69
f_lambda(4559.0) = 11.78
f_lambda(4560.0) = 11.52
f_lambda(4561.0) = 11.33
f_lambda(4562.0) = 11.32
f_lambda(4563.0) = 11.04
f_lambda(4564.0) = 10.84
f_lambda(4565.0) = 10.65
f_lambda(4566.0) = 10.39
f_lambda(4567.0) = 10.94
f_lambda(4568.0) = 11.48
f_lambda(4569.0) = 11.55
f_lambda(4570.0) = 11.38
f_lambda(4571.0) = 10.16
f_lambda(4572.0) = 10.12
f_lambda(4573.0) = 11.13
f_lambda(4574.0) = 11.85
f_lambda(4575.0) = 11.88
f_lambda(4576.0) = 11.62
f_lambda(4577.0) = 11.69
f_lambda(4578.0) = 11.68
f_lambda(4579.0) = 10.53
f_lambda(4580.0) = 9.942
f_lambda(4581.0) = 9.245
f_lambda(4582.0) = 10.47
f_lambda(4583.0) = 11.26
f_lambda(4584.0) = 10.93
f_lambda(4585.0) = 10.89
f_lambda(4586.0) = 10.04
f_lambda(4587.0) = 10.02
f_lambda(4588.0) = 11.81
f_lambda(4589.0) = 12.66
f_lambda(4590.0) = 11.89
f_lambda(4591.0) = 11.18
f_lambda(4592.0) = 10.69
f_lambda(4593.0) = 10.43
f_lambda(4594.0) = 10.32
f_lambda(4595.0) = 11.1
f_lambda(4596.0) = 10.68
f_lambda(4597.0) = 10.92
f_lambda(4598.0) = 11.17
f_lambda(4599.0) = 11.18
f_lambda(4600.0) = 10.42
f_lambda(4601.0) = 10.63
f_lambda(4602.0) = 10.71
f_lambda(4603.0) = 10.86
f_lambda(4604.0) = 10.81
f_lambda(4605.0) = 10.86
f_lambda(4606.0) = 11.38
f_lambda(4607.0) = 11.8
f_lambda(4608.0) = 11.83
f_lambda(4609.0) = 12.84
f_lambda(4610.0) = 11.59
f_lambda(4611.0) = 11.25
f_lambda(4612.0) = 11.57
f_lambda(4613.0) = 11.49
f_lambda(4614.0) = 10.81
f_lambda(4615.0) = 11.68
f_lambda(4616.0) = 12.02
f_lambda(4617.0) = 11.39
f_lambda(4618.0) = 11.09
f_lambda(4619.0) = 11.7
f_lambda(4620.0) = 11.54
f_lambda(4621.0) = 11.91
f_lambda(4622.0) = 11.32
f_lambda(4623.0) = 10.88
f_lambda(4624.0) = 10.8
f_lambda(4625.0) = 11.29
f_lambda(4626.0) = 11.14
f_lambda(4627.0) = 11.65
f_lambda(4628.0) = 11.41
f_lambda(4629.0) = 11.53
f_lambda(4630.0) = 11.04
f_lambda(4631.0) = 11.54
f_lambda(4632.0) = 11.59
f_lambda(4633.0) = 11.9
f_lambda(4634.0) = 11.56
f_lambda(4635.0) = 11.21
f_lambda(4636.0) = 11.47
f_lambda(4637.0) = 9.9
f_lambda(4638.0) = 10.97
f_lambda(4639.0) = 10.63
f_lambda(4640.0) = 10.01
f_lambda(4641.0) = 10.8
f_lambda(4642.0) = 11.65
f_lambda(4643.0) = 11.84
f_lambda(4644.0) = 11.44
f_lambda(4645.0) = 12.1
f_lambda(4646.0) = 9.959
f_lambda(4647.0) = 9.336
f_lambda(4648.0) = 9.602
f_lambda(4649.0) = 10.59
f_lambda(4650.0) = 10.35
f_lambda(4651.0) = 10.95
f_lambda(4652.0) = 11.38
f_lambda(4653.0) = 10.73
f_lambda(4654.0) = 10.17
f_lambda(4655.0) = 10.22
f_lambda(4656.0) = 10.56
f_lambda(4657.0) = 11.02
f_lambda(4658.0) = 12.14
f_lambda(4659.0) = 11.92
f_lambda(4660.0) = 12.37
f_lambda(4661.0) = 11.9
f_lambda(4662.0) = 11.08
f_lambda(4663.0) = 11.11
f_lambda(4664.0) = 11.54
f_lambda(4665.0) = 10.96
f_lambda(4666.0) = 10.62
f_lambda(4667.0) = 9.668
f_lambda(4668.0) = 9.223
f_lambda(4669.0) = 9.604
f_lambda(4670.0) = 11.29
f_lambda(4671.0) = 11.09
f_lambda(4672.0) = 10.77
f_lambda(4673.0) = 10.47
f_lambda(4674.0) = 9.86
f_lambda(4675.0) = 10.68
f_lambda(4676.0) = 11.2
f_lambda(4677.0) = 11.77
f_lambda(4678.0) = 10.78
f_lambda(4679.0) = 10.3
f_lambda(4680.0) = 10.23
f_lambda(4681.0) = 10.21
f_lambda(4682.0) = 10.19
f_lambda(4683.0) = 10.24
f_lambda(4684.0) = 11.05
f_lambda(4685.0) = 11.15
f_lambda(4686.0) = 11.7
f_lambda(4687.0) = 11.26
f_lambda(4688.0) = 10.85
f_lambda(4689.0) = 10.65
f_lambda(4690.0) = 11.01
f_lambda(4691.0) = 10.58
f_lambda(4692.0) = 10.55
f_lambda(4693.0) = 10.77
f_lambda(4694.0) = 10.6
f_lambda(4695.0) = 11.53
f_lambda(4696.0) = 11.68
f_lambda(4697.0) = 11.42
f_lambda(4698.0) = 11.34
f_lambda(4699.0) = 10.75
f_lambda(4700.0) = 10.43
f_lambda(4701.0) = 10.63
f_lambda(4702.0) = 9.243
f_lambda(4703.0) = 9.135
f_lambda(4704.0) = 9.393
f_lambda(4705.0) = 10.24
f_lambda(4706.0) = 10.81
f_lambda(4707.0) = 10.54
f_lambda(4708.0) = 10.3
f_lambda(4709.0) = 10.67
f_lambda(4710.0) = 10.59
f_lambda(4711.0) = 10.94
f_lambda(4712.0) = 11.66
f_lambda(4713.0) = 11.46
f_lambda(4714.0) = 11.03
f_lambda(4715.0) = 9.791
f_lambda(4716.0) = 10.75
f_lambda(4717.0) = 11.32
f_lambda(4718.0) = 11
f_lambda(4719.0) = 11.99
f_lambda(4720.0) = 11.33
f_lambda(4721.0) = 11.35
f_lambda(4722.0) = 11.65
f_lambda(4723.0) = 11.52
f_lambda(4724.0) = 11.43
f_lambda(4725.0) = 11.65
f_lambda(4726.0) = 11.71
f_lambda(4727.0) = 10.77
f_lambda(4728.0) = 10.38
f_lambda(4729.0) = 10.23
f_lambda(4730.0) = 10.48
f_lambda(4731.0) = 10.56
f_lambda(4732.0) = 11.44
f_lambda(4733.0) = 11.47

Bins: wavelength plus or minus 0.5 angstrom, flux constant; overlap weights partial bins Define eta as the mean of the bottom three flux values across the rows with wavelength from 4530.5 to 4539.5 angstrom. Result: 8.9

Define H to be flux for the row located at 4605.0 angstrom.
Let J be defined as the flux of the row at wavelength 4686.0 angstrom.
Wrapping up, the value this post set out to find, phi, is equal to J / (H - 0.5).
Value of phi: 1.13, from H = 10.86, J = 11.7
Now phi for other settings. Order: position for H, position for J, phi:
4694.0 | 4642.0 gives 1.15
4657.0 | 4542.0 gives 1.01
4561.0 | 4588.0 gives 1.09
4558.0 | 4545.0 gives 0.81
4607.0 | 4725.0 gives 1.03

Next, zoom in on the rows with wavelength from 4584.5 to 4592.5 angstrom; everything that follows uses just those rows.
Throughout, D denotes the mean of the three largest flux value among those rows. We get 12.1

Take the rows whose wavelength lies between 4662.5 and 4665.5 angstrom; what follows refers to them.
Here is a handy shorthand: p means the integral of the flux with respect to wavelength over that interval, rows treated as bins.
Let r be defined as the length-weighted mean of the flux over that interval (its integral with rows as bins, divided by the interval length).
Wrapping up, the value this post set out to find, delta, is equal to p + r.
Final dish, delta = 44.8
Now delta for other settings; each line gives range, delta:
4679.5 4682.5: 40.8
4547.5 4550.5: 41.0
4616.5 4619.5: 45.6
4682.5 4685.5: 43.3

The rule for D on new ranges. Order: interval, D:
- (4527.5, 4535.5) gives 9.6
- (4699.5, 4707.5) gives 10.7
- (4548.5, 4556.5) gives 11.0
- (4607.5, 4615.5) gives 12.1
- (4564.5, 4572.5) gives 11.5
